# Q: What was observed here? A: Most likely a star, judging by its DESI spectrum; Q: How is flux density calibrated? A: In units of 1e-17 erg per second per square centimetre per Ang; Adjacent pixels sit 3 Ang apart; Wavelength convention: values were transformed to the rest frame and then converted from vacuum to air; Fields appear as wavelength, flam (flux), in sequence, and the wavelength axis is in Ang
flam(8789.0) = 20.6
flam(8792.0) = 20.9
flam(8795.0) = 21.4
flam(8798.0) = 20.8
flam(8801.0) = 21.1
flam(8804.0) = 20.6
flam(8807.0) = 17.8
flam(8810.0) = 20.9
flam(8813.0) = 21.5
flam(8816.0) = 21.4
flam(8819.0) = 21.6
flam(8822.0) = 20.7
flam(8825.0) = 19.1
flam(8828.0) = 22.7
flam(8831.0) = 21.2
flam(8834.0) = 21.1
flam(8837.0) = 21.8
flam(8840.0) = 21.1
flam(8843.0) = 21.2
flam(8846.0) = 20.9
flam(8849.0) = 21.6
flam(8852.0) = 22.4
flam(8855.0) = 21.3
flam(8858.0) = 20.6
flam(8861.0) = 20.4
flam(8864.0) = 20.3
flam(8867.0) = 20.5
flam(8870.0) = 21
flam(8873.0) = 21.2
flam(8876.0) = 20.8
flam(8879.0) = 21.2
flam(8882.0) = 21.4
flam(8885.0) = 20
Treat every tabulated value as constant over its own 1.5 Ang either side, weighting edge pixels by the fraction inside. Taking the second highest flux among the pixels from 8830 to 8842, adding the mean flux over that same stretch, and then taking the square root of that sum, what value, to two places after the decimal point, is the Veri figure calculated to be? 6.52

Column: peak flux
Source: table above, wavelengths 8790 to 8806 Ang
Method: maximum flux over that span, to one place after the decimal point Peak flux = 21.4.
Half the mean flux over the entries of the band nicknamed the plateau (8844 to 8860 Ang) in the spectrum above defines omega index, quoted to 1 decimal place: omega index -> 10.7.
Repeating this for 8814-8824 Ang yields 10.6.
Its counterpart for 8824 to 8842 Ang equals 10.6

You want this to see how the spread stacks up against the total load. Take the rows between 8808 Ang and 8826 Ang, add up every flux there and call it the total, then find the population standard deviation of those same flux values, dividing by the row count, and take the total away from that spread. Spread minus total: -124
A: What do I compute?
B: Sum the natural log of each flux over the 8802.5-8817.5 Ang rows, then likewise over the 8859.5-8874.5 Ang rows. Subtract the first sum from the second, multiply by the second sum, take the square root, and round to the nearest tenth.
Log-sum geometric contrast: 1.0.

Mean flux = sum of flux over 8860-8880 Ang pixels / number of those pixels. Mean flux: 20.77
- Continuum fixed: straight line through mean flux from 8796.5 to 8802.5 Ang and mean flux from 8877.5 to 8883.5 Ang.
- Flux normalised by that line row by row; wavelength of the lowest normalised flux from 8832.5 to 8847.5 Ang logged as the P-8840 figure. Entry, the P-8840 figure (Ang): 8846.0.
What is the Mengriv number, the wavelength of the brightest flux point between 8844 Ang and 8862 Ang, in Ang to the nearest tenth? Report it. 8852.0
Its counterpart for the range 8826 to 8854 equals 8828.0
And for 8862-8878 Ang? 8873.0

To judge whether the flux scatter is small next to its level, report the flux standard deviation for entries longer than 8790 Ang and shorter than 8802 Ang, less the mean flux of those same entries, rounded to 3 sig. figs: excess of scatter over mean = -20.8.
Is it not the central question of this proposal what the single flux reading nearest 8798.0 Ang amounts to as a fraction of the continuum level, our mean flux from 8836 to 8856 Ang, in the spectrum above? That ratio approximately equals 0.97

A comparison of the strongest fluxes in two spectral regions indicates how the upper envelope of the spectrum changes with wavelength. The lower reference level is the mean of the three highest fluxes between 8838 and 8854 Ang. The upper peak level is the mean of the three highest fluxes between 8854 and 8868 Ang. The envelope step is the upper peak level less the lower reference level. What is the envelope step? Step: -0.9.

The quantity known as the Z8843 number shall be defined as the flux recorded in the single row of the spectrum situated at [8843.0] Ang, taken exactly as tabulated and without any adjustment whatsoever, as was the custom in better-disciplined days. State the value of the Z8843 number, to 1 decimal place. 21.2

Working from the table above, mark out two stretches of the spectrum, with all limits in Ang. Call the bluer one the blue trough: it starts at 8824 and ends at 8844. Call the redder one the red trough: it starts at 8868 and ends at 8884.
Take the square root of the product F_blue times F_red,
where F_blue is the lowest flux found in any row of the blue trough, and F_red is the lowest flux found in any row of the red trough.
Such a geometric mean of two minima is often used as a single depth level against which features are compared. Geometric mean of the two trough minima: 19.9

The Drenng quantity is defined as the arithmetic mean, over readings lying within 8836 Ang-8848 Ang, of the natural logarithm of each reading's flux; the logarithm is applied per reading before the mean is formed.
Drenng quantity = 3.06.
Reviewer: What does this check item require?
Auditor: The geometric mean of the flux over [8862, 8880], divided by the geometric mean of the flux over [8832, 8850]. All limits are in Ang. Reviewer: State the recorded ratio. 0.98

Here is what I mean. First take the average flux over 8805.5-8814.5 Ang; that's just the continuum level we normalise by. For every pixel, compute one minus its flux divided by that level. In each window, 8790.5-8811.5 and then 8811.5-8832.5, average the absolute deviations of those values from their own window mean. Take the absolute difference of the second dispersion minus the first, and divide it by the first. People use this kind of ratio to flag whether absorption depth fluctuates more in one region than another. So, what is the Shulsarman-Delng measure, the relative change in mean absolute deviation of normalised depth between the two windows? 0.06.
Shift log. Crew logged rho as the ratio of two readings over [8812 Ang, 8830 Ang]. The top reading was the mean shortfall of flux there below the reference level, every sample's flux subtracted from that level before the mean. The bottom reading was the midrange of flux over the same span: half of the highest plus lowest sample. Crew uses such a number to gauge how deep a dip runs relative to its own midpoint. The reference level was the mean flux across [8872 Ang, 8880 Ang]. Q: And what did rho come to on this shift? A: -0.005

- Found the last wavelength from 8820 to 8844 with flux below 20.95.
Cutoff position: 8825.0 Ang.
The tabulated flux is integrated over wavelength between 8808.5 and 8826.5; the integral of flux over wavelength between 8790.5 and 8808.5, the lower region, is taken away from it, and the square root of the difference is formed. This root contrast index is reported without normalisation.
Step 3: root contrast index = 2.8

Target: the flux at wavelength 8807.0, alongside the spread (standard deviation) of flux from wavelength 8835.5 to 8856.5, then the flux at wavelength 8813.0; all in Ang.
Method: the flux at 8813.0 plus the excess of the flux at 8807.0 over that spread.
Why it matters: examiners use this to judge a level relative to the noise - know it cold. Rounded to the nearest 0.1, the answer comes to 38.8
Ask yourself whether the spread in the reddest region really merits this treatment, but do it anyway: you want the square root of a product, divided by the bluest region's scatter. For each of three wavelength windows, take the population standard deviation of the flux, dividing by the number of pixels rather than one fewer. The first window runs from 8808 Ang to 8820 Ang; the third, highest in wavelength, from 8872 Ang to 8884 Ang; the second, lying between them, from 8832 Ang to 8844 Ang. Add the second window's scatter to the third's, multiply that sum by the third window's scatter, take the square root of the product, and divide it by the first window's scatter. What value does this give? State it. 1.2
